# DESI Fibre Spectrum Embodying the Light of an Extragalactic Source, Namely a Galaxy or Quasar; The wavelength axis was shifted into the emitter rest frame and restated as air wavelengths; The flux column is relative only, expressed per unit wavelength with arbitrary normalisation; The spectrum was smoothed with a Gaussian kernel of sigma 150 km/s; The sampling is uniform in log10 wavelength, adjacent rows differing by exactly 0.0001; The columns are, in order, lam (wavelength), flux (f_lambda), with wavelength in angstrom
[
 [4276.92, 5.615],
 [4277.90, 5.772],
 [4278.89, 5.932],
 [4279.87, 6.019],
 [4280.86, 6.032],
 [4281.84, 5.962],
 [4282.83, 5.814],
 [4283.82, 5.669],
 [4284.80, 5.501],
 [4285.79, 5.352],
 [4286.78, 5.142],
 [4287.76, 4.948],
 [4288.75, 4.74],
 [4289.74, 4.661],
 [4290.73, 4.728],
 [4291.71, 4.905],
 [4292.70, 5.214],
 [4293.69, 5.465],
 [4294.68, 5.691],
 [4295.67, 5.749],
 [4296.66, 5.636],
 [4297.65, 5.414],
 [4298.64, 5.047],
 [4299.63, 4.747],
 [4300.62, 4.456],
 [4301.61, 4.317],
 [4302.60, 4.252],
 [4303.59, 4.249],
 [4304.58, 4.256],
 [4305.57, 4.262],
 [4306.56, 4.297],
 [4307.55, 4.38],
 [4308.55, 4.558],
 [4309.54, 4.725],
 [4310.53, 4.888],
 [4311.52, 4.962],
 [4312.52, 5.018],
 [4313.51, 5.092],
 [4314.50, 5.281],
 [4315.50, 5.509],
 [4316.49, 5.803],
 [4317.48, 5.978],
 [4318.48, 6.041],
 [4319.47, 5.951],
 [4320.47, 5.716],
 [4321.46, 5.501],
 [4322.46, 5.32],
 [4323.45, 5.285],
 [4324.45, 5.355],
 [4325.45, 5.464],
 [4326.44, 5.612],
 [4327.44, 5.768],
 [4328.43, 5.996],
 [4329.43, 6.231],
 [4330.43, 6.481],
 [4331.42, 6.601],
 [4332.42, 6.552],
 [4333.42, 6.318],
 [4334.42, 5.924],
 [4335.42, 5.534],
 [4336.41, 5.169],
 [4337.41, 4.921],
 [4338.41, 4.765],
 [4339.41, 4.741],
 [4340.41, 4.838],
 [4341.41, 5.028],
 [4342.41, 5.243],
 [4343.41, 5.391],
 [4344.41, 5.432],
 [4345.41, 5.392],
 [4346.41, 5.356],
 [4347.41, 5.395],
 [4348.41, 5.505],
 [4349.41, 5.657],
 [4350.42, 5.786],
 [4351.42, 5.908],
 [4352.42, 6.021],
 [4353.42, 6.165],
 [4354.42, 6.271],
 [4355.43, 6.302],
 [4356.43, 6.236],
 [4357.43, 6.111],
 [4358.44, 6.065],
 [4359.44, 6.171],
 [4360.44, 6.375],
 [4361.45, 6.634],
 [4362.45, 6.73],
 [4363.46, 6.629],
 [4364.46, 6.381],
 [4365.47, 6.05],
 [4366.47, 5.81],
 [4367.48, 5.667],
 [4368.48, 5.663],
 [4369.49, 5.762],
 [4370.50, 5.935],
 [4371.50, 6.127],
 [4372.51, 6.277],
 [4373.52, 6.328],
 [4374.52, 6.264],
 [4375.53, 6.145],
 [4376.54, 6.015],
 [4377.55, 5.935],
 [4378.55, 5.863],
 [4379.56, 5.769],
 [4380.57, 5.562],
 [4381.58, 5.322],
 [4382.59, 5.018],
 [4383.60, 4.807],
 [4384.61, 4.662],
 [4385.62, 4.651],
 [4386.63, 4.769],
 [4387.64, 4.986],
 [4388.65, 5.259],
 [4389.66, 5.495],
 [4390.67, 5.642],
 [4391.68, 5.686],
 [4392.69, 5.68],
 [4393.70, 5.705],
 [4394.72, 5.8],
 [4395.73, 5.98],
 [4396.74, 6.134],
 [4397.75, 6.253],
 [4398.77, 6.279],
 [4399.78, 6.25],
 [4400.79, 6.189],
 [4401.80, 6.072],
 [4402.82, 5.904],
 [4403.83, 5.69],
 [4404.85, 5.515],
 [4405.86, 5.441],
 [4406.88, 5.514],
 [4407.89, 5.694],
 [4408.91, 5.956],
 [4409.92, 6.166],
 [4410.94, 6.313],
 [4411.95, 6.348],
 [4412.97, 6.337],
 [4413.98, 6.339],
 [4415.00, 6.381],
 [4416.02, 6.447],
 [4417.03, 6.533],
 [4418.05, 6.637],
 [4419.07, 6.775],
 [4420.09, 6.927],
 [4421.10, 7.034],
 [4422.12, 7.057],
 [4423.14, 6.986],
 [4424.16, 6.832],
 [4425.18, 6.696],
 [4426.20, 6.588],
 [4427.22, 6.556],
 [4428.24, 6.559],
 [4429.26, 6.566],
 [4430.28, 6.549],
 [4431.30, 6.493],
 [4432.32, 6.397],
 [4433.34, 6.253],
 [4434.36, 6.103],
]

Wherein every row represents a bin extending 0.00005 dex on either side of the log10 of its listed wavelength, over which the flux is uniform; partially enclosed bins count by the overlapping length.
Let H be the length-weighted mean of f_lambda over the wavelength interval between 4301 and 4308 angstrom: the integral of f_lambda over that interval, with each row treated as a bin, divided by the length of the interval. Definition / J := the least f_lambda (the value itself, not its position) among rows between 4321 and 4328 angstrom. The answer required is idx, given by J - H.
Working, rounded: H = 4.29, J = 5.285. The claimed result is 1.0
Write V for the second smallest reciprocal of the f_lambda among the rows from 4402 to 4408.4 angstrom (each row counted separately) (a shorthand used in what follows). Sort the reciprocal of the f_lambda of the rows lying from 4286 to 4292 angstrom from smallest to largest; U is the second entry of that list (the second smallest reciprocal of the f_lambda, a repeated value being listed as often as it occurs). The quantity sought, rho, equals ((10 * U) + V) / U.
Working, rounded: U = 0.202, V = 0.176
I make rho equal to 10.9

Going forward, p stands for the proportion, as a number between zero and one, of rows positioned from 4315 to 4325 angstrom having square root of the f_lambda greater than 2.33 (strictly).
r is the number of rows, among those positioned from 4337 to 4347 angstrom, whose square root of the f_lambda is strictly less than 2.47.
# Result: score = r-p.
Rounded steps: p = 0.7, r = 10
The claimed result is 9.3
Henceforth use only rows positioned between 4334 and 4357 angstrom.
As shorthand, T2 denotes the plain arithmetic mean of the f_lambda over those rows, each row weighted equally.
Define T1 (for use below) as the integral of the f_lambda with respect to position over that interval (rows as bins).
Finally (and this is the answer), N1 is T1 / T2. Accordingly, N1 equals 23.0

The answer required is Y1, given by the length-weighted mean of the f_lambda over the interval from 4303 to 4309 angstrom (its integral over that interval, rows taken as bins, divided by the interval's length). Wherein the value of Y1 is 4.3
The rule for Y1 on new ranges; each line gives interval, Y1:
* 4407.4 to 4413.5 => 6.1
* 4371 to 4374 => 6.2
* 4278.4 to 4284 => 5.9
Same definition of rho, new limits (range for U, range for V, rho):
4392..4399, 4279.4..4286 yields 11.0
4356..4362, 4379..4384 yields 11.1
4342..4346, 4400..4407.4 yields 10.9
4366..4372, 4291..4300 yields 11.0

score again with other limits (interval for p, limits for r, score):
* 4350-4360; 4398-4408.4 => 6.0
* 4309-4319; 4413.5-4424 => -0.4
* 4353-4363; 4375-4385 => 8.0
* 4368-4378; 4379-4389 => 9.0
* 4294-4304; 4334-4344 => 9.7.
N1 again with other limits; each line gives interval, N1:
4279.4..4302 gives 22.6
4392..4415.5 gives 23.5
